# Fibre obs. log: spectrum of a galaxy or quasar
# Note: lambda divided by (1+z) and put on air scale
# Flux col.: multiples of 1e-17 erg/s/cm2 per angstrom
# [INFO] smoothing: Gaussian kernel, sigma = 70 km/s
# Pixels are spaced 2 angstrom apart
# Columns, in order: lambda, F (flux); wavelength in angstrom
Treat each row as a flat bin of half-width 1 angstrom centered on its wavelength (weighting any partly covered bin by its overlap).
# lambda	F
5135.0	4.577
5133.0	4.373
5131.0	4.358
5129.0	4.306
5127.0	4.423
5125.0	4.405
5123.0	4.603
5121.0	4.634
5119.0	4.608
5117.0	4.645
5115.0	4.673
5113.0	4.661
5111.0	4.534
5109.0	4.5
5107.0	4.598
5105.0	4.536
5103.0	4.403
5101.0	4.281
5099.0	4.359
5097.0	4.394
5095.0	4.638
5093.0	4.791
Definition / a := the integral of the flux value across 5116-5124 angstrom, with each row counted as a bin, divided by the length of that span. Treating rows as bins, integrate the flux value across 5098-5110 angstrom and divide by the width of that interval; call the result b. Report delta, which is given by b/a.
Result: 0.96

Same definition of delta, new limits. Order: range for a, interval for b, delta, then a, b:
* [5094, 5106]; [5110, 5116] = 1.04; 4.44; 4.62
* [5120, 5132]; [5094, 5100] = 1.00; 4.45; 4.46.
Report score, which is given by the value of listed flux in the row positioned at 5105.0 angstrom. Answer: 4.536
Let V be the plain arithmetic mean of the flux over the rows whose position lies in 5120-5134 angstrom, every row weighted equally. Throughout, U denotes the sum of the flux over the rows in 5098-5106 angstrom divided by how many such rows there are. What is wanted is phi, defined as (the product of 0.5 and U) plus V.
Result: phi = 6.64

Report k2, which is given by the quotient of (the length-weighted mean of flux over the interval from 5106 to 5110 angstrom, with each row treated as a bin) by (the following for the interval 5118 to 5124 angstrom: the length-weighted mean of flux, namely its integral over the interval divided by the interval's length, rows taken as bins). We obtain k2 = 0.99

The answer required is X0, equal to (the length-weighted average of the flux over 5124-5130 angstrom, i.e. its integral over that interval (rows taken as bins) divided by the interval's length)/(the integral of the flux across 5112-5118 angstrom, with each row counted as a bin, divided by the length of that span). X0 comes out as 0.94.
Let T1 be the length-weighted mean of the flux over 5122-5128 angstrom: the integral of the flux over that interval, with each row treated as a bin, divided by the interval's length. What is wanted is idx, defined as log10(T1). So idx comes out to 0.651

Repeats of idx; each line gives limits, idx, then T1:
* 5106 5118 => 0.663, 4.60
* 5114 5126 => 0.662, 4.59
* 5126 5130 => 0.640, 4.36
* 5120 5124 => 0.665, 4.62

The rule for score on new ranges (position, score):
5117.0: 4.645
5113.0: 4.661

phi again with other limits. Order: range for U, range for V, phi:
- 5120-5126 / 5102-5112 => 6.79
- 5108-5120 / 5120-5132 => 6.76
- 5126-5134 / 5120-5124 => 6.80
